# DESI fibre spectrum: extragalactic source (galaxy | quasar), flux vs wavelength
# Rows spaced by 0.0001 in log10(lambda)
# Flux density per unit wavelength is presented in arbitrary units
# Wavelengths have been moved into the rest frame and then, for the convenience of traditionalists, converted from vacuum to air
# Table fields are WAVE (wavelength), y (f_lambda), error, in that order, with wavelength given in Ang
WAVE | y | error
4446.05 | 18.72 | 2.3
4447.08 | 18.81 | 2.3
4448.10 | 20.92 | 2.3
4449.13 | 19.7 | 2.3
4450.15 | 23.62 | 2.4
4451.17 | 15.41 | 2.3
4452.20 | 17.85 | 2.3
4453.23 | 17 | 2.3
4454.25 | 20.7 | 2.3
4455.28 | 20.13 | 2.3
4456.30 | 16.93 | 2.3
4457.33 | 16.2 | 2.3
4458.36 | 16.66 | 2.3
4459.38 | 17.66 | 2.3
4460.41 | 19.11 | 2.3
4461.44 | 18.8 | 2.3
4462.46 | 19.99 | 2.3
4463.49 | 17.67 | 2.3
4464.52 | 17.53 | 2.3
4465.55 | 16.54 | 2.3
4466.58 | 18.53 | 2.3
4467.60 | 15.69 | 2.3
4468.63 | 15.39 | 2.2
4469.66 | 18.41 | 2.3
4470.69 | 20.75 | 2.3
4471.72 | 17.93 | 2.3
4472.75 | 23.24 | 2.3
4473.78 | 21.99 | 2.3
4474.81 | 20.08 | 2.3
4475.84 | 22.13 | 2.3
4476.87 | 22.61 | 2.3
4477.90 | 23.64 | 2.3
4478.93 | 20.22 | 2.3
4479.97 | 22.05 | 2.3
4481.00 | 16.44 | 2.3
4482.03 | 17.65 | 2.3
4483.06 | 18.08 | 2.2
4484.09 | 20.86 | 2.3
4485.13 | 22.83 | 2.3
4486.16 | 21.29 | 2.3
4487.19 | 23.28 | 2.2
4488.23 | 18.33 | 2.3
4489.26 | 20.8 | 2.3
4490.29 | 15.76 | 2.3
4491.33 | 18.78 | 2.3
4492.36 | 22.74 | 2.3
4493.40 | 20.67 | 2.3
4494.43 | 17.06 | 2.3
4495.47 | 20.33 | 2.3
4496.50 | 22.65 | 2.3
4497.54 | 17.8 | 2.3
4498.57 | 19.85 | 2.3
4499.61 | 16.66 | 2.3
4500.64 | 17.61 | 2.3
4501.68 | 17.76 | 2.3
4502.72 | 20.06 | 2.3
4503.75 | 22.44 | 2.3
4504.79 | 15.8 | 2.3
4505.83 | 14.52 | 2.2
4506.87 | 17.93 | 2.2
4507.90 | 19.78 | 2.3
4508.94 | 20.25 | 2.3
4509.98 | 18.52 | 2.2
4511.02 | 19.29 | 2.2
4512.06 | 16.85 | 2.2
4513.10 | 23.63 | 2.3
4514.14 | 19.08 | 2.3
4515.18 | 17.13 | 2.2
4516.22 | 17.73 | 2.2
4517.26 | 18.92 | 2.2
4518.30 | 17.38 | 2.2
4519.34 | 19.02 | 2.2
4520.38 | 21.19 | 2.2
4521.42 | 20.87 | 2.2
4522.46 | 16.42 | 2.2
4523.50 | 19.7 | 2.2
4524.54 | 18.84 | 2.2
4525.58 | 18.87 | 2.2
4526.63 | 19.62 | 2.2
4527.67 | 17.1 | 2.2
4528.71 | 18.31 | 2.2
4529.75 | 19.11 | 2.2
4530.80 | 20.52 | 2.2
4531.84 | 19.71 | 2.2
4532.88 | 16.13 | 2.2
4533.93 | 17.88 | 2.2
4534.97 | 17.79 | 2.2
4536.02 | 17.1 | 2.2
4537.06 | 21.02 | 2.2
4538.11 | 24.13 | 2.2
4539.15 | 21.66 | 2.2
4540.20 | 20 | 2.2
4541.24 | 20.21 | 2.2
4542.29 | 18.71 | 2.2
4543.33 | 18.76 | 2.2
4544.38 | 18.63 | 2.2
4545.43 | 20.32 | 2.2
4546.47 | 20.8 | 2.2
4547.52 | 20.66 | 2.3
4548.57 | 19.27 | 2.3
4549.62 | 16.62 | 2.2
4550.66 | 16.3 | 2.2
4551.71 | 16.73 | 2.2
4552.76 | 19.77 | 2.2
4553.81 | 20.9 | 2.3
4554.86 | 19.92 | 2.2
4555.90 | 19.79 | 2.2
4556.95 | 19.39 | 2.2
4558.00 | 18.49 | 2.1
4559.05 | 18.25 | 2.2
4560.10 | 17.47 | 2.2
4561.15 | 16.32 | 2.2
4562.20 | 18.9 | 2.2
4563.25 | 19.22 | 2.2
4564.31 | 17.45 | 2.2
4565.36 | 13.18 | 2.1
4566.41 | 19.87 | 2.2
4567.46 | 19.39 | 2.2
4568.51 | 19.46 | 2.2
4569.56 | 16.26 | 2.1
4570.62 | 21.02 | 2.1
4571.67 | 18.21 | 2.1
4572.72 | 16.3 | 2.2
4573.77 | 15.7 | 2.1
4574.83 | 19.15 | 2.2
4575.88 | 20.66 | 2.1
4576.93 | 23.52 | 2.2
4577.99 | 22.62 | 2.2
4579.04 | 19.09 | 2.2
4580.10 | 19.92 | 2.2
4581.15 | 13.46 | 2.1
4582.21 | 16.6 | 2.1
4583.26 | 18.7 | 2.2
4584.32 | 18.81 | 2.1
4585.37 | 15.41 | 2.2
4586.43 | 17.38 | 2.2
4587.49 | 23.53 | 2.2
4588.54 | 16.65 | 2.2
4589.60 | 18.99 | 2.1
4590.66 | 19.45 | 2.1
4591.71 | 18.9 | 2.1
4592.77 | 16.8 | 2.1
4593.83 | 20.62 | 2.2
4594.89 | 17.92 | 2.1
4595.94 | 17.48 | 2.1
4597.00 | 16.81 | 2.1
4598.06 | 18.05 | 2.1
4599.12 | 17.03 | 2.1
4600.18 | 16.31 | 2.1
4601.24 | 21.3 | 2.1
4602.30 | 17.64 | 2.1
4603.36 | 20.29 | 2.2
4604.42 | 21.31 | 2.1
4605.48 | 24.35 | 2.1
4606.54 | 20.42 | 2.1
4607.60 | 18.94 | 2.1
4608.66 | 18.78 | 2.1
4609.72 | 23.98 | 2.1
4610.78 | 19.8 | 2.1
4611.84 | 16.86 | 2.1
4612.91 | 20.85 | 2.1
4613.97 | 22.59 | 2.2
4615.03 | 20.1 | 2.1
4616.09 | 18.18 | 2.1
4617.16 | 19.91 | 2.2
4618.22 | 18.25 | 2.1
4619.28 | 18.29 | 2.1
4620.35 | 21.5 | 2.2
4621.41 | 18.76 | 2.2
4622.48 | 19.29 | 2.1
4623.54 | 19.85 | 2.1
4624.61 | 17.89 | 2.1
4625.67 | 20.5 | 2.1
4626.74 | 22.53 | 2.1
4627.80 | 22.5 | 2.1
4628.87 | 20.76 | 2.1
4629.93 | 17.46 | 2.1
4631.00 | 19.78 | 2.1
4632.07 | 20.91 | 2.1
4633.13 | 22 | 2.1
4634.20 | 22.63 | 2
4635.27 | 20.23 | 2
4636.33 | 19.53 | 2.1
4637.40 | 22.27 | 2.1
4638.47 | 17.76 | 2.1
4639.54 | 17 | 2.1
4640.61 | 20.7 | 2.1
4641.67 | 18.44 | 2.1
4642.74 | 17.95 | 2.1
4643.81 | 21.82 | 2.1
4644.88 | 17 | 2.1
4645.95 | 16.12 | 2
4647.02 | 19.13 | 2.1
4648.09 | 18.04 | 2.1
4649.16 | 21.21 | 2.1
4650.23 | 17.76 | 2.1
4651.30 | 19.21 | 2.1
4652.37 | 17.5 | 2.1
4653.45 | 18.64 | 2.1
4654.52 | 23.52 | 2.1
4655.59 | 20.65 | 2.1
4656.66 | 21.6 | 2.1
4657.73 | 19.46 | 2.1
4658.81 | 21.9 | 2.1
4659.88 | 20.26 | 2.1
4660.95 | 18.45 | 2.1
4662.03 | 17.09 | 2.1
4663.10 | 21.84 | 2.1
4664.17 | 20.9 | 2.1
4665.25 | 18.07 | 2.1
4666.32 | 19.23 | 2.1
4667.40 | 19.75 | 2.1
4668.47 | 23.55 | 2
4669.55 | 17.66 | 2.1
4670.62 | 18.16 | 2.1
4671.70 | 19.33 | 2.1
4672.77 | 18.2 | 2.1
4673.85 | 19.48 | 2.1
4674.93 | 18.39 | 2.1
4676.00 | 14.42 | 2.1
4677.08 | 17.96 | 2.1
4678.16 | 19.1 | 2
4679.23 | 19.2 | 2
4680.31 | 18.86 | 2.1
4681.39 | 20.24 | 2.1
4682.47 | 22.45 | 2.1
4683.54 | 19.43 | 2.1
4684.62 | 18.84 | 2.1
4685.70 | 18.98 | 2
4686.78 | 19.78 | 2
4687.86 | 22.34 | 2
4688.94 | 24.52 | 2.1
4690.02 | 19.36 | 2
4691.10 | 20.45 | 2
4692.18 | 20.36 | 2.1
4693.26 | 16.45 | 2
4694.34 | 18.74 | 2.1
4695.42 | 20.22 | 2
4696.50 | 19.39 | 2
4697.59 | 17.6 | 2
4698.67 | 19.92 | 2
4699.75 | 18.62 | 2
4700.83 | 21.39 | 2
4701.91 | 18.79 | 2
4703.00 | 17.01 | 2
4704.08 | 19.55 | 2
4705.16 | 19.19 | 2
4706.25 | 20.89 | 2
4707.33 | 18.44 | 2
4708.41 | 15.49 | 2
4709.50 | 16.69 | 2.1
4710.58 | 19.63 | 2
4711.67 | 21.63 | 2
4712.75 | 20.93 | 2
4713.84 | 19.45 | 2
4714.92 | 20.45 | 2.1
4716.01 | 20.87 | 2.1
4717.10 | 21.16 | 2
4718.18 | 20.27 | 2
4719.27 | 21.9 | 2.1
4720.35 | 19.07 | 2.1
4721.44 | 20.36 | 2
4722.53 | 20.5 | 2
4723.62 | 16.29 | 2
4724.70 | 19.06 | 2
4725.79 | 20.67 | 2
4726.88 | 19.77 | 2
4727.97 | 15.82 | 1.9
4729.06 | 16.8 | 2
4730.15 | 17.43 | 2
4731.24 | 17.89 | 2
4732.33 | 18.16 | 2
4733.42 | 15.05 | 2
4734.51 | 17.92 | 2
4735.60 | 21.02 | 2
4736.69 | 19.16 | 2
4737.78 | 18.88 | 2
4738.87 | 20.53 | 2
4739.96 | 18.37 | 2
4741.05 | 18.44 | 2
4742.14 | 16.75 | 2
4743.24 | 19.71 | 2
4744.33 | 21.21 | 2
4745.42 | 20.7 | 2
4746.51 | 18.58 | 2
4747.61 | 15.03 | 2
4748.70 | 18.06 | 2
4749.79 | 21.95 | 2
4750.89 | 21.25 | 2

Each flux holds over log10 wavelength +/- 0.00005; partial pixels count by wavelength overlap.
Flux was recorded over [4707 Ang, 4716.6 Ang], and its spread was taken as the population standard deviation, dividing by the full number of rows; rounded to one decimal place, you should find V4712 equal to 1.9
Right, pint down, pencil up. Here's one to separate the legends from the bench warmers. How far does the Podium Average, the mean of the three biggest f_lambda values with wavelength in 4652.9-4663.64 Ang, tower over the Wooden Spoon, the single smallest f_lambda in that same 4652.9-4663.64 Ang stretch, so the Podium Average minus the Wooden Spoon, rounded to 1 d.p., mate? 5.3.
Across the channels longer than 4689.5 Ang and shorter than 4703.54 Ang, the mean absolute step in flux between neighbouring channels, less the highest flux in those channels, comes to -19.5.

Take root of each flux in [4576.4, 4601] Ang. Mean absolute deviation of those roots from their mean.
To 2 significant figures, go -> 0.22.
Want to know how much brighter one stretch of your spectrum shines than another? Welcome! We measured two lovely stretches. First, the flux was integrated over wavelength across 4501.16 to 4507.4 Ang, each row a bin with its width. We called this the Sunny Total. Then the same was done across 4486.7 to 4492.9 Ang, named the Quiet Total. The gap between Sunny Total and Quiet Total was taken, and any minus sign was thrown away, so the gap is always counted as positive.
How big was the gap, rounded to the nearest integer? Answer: 11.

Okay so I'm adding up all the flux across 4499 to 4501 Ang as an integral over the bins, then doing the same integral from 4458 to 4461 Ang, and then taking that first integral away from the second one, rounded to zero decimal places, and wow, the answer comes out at 19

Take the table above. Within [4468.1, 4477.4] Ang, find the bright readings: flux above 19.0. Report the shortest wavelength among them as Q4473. 4470.69 Ang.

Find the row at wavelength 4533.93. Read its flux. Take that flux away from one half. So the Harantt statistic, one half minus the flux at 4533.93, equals -17.4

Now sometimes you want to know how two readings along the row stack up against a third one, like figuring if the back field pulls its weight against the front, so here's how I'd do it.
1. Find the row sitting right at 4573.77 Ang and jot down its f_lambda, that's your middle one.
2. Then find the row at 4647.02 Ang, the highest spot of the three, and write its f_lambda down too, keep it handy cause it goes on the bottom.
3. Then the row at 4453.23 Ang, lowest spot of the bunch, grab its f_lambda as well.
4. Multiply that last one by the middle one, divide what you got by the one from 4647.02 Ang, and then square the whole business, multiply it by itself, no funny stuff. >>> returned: 195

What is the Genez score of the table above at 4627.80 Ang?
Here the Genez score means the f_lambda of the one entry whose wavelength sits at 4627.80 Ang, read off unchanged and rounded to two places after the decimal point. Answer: 22.50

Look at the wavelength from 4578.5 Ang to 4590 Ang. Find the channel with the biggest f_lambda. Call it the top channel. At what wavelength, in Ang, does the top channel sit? 4587.49 Ang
